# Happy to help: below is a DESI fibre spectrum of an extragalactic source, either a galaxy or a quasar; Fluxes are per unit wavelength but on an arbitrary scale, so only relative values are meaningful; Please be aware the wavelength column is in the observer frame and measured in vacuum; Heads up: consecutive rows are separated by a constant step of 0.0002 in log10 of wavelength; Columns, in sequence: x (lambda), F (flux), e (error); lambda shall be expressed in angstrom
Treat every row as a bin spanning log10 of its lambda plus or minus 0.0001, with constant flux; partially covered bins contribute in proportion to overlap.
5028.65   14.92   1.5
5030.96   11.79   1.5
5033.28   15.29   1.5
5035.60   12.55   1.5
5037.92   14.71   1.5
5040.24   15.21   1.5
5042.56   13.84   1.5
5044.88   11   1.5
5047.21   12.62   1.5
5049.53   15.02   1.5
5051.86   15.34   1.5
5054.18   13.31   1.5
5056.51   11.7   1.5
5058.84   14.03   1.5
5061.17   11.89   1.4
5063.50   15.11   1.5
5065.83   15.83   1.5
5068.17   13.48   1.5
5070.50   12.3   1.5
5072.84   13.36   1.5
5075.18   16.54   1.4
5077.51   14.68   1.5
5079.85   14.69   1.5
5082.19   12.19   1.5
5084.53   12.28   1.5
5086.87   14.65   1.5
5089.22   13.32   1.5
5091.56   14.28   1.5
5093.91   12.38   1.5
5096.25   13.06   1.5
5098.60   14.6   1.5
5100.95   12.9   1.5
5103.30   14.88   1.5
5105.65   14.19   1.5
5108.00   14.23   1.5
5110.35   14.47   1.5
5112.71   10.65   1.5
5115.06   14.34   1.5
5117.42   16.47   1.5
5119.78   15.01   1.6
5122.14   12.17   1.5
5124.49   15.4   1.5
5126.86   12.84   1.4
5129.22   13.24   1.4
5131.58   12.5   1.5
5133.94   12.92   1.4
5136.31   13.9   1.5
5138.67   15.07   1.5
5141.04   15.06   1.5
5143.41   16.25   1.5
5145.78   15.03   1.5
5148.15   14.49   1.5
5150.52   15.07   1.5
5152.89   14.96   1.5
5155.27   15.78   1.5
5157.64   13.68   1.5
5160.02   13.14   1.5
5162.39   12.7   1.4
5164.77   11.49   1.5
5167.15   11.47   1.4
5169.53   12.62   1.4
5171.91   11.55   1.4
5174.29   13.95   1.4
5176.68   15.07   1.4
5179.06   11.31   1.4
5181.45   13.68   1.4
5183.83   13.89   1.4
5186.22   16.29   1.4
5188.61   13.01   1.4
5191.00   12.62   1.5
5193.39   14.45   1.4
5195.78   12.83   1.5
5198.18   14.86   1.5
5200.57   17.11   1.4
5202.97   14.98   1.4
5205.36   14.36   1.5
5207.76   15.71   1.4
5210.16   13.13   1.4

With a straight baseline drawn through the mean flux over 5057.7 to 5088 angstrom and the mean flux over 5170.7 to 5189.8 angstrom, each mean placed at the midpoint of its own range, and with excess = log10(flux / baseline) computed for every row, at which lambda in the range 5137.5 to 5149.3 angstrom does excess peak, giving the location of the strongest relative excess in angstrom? 5143.41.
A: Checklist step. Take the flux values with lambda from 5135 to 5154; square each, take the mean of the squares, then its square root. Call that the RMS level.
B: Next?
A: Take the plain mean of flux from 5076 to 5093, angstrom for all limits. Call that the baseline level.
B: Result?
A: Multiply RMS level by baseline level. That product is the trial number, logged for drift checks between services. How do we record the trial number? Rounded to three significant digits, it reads 206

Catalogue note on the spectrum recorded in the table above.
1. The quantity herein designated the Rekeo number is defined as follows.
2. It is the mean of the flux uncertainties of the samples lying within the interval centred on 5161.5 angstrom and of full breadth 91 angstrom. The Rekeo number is 1.458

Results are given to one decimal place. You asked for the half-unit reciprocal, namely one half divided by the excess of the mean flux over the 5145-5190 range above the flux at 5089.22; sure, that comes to 1.6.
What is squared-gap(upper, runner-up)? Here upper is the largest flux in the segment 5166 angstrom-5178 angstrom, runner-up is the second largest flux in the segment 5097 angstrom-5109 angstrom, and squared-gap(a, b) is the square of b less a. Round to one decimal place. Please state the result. 0.2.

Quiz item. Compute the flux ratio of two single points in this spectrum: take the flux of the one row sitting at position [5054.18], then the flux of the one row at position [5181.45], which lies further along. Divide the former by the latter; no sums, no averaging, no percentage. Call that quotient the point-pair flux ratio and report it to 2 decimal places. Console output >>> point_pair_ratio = 0.97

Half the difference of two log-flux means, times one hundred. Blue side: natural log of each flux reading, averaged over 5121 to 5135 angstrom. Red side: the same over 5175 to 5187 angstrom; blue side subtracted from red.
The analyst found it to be 3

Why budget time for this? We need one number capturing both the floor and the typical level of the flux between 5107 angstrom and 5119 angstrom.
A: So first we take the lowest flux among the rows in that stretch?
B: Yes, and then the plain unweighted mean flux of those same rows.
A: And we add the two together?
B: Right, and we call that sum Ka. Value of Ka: 24.7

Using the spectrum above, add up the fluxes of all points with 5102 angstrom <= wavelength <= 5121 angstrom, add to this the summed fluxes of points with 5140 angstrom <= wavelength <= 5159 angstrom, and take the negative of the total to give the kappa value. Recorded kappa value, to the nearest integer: -235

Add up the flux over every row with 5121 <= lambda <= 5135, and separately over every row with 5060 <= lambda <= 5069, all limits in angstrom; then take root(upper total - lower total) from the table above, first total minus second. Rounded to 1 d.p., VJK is 4.8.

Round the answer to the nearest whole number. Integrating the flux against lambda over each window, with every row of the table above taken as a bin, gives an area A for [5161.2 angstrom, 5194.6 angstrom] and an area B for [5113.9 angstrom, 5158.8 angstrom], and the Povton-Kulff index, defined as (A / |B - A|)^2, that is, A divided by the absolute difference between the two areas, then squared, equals 4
